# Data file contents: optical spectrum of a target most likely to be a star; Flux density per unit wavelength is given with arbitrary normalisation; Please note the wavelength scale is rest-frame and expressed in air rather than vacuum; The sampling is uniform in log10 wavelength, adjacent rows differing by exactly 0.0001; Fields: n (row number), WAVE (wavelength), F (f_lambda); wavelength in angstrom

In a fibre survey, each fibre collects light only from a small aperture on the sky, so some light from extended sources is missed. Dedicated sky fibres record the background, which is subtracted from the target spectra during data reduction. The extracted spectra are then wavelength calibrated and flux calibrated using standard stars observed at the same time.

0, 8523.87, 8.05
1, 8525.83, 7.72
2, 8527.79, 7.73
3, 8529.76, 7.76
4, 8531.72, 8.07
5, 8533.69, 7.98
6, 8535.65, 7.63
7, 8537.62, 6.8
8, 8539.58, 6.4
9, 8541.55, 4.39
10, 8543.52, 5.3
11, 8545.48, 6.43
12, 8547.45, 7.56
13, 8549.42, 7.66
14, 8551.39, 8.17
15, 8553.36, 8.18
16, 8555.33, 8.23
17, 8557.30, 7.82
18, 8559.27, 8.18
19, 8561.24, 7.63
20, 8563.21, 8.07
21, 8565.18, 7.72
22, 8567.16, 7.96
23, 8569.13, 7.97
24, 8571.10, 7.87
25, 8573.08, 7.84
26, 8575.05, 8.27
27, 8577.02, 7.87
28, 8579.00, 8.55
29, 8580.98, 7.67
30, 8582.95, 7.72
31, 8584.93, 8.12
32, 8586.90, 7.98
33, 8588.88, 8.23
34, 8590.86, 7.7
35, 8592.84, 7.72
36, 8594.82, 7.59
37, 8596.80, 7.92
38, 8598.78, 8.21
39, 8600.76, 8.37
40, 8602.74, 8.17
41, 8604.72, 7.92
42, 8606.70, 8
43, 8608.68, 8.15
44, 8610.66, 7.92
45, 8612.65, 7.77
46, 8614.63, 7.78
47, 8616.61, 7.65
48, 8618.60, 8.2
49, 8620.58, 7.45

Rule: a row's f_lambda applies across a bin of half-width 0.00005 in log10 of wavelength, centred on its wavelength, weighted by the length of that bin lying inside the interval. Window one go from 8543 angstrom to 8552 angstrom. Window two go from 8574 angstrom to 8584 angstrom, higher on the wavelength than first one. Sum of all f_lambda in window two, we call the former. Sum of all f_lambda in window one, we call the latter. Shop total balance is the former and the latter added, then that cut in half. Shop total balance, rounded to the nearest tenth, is 37.6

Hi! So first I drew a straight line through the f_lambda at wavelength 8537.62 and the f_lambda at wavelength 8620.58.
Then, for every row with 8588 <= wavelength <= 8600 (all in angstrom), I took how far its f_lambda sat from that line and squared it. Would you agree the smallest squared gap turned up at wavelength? 8594.82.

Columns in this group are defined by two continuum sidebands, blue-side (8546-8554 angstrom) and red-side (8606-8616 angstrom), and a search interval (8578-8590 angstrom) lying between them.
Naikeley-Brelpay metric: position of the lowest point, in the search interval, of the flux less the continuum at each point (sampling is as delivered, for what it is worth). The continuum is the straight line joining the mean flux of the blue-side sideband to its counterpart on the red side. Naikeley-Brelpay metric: 8580.98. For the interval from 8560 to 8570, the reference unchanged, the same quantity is 8561.24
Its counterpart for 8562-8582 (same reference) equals 8580.98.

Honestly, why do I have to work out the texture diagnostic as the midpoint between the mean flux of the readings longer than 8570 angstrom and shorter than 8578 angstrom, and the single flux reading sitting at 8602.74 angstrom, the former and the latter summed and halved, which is 8.1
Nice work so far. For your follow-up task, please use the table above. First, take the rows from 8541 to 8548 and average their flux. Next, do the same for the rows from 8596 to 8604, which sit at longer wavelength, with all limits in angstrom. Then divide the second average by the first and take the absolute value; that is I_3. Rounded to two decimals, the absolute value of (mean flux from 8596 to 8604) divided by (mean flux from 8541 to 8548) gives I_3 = 1.38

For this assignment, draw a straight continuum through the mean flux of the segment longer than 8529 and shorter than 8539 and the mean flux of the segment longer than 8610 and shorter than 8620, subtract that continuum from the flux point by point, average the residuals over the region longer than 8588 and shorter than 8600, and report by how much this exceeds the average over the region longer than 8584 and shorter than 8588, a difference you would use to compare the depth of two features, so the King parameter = -0.18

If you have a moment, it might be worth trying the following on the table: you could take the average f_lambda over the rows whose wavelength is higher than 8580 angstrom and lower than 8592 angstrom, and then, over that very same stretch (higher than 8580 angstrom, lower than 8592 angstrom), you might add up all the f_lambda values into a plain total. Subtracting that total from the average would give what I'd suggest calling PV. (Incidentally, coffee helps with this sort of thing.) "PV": -39.5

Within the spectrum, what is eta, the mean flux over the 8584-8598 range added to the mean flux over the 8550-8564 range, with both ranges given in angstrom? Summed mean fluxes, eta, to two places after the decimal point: 15.93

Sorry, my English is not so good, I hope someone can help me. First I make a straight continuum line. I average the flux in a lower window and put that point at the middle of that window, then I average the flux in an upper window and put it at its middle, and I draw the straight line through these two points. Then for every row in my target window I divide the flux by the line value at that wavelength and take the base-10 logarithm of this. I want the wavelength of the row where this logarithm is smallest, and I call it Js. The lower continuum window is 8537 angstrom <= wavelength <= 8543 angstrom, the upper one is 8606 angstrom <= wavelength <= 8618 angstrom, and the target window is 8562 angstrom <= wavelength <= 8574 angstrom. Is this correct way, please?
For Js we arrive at 8573.08 angstrom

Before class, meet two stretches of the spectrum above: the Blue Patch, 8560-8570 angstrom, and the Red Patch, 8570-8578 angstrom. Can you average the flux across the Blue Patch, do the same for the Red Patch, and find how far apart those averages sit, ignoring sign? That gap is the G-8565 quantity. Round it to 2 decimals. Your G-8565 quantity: 0.09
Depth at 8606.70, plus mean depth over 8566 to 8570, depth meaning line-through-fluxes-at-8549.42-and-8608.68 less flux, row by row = 0.0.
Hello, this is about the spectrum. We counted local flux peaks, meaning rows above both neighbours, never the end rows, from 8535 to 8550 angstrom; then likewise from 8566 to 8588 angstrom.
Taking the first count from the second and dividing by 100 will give 0.040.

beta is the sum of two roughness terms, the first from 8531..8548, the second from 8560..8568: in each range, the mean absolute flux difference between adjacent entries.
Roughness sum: 1.2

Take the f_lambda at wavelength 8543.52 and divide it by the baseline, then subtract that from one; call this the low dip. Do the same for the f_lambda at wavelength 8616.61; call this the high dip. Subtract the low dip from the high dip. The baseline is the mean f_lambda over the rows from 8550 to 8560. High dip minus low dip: -0.29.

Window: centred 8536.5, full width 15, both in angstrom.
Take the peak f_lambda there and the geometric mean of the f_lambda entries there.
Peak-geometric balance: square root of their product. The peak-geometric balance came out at 7.33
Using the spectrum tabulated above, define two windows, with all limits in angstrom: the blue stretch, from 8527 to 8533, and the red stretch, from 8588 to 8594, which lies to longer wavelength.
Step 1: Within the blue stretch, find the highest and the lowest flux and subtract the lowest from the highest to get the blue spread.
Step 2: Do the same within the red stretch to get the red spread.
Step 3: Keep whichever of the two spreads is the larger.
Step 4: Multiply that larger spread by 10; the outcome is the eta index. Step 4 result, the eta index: 5.3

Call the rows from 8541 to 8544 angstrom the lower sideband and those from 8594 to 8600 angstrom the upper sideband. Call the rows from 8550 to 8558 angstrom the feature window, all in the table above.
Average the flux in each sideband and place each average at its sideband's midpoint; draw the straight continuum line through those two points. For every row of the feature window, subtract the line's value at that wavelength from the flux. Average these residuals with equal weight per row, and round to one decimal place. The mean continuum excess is 2.6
